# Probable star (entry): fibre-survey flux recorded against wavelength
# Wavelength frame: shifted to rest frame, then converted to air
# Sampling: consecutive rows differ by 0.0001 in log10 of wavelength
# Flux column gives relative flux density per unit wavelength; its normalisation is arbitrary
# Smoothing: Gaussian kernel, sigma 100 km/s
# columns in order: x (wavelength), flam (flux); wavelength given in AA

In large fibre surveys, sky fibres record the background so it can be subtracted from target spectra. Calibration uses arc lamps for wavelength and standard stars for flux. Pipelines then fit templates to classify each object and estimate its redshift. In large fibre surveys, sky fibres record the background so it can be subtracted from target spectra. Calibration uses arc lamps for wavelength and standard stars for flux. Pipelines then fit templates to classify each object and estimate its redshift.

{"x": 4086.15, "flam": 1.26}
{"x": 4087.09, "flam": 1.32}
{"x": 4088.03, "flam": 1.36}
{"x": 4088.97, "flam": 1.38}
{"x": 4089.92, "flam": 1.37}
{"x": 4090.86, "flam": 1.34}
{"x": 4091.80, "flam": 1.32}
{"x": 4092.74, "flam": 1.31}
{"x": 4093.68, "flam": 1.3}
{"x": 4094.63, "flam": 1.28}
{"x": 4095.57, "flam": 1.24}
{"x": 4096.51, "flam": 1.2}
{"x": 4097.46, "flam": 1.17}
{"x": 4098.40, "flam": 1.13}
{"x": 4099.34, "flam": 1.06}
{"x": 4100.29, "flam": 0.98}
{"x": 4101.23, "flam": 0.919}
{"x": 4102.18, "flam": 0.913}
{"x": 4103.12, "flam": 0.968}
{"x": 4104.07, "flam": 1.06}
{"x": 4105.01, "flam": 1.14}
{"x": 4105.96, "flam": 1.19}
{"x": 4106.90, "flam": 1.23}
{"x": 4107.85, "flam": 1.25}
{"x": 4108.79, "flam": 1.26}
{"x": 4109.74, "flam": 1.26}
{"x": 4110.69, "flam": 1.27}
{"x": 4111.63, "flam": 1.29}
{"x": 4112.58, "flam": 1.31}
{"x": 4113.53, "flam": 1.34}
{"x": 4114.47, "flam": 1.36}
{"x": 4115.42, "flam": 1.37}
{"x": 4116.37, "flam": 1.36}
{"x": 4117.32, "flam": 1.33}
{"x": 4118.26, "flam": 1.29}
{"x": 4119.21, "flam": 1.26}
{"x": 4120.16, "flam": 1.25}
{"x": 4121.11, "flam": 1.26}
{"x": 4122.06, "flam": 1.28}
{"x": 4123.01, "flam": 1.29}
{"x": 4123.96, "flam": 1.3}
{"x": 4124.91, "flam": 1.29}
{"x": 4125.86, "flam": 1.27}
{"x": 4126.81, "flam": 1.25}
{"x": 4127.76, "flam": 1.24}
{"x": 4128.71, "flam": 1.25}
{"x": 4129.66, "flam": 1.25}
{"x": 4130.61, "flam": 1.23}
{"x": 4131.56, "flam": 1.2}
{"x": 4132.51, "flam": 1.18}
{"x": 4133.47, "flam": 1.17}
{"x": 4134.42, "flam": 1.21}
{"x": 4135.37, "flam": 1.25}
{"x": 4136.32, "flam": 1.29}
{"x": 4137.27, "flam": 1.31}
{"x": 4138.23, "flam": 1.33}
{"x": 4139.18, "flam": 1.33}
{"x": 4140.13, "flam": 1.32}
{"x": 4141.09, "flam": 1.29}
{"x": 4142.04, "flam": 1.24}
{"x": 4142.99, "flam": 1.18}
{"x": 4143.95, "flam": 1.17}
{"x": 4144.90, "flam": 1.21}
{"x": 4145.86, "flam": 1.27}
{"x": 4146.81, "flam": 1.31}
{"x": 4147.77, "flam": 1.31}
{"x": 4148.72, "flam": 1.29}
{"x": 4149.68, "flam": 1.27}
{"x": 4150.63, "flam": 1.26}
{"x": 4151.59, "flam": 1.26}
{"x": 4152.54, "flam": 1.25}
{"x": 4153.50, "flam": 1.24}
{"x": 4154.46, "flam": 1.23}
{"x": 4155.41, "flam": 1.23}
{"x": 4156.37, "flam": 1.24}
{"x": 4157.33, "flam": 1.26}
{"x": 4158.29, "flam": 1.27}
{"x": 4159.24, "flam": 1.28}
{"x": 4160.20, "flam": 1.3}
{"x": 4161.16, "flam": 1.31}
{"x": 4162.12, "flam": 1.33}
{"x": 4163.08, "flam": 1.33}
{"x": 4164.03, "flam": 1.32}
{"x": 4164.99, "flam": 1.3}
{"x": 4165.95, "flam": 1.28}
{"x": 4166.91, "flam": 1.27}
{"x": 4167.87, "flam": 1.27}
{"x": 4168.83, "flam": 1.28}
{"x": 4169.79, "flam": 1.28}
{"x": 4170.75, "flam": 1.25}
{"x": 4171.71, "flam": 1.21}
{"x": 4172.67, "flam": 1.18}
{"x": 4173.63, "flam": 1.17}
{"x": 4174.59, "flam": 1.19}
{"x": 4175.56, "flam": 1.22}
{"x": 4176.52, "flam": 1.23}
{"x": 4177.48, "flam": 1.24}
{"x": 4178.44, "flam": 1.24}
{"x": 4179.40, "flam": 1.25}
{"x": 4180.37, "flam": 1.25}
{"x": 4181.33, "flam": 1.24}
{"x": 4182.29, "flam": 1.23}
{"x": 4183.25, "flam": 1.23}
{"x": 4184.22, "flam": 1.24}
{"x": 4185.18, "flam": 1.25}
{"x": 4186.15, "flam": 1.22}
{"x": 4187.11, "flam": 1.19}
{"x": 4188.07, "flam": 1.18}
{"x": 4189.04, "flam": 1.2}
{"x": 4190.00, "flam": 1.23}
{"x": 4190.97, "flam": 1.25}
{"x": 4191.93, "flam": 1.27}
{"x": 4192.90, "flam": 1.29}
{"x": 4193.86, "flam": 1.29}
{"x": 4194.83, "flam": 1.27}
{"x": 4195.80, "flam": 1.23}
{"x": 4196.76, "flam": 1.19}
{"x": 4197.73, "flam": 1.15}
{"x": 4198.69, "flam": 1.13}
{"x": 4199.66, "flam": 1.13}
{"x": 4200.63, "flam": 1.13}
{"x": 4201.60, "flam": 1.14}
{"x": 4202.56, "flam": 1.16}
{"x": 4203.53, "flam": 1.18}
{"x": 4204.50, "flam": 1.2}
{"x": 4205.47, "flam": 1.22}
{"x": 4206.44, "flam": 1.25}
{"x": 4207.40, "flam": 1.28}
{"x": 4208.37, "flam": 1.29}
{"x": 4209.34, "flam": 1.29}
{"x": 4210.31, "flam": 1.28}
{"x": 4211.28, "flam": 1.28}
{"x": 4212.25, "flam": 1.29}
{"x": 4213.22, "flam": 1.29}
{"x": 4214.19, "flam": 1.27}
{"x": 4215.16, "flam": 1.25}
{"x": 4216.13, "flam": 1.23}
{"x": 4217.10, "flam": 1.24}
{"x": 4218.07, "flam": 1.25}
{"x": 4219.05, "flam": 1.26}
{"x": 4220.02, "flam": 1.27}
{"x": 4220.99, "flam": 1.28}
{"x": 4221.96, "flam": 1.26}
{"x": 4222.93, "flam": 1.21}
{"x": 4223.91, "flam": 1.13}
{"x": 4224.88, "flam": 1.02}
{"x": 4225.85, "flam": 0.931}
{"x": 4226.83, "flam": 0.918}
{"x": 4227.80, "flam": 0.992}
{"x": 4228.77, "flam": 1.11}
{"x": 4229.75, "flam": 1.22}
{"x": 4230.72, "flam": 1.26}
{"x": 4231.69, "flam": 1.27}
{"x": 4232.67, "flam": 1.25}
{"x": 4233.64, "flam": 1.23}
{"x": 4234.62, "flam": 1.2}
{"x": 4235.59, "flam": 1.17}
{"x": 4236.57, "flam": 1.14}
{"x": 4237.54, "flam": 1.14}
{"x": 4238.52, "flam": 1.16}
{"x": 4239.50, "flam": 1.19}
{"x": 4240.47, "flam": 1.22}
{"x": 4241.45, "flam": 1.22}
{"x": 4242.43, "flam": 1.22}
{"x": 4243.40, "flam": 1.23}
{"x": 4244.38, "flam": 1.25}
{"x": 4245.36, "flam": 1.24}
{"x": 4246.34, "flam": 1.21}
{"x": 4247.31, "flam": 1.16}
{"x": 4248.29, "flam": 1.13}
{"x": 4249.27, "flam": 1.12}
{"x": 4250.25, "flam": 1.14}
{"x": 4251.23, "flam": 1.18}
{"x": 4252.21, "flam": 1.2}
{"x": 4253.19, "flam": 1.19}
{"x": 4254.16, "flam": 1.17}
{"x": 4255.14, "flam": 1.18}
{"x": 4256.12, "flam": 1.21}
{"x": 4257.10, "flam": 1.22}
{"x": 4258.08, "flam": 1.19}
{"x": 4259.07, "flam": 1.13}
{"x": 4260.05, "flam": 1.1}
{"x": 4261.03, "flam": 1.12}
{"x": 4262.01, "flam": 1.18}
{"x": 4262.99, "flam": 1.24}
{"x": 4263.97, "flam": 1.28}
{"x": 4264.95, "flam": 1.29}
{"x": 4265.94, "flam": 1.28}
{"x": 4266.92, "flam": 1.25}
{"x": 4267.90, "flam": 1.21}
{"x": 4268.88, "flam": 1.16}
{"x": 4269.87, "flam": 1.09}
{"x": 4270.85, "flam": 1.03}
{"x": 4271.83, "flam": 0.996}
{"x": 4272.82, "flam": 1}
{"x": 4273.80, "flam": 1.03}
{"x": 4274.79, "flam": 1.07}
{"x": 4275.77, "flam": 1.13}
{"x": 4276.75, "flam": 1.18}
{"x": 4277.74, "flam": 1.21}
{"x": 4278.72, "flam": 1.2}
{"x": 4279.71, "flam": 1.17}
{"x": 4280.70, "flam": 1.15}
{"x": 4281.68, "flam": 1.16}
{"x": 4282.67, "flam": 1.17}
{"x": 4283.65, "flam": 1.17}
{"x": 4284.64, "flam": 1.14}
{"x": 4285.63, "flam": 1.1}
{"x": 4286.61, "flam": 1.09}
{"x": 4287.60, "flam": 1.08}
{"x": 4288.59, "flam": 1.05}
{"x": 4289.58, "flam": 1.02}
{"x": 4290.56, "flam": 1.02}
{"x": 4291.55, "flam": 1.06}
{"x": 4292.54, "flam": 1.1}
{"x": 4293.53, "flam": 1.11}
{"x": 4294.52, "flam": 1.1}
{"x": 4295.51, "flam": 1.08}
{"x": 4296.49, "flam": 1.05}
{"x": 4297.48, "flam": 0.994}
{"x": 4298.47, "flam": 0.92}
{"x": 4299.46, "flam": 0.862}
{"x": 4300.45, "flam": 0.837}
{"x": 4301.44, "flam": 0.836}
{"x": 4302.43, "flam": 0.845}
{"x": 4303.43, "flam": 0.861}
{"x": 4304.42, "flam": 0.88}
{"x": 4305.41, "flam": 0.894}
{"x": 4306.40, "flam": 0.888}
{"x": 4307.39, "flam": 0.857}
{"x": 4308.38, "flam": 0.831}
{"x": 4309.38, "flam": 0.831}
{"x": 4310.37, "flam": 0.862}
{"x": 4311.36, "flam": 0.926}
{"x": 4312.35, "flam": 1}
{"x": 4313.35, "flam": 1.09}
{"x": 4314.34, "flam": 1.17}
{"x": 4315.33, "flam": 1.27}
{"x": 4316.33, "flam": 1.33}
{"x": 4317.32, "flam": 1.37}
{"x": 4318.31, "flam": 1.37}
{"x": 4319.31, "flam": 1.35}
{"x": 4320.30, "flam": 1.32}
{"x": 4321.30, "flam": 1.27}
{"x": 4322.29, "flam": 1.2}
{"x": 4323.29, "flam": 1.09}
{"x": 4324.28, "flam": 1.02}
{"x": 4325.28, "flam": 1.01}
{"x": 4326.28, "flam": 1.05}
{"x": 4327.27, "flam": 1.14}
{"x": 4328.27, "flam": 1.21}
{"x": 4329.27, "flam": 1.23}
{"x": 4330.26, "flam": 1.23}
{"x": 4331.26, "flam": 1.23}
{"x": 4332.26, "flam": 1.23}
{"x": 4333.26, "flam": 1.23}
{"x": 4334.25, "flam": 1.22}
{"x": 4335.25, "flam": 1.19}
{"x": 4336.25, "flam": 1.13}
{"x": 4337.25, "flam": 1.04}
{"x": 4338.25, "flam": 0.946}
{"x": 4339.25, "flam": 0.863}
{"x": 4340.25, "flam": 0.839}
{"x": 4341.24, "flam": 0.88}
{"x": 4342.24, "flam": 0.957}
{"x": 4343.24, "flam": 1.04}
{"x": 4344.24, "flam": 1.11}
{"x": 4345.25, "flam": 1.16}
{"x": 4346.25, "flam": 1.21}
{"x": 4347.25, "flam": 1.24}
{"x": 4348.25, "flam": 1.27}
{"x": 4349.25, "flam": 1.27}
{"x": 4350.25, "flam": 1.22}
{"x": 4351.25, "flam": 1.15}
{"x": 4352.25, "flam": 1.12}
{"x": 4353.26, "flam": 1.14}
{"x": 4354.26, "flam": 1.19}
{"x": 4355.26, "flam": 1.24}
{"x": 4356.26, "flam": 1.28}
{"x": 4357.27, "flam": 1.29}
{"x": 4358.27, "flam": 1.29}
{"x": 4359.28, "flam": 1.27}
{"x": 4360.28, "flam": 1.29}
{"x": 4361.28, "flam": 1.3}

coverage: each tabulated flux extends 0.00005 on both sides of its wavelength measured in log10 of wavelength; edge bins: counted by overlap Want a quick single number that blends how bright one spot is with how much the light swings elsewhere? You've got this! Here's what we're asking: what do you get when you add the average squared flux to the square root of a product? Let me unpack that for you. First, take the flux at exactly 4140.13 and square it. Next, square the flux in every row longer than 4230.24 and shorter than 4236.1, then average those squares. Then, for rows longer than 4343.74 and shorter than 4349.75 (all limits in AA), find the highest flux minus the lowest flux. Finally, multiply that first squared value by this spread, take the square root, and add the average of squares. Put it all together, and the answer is 2.04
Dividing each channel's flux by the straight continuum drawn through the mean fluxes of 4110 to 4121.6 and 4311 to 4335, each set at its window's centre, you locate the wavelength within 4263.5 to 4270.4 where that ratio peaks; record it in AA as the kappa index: 4264.95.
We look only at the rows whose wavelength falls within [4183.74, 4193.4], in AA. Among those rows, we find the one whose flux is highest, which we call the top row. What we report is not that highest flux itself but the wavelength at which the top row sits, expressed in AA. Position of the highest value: 4192.90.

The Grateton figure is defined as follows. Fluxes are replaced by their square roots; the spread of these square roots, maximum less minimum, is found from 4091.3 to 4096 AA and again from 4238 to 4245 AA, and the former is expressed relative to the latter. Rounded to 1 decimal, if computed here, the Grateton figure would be 0.9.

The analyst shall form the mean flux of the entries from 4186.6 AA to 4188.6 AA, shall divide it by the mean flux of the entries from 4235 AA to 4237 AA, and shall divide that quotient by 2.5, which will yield 0.410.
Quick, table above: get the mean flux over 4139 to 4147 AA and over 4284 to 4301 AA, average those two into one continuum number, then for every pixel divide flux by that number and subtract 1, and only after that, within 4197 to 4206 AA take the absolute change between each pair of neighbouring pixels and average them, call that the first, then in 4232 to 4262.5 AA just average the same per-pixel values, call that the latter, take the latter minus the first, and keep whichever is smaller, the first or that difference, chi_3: 0.0120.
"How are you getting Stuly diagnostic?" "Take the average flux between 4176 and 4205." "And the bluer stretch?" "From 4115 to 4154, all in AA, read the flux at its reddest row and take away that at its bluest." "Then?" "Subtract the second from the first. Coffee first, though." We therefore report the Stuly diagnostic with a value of 1.34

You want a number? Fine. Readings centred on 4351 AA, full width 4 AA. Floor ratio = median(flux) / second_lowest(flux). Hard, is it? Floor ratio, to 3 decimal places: 1.030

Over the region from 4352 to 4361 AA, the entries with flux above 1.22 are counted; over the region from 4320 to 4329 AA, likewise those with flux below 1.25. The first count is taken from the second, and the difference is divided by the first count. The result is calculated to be 0.17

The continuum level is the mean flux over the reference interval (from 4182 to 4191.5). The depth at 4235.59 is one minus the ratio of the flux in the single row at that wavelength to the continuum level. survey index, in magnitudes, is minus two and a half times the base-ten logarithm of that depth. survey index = 3.4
